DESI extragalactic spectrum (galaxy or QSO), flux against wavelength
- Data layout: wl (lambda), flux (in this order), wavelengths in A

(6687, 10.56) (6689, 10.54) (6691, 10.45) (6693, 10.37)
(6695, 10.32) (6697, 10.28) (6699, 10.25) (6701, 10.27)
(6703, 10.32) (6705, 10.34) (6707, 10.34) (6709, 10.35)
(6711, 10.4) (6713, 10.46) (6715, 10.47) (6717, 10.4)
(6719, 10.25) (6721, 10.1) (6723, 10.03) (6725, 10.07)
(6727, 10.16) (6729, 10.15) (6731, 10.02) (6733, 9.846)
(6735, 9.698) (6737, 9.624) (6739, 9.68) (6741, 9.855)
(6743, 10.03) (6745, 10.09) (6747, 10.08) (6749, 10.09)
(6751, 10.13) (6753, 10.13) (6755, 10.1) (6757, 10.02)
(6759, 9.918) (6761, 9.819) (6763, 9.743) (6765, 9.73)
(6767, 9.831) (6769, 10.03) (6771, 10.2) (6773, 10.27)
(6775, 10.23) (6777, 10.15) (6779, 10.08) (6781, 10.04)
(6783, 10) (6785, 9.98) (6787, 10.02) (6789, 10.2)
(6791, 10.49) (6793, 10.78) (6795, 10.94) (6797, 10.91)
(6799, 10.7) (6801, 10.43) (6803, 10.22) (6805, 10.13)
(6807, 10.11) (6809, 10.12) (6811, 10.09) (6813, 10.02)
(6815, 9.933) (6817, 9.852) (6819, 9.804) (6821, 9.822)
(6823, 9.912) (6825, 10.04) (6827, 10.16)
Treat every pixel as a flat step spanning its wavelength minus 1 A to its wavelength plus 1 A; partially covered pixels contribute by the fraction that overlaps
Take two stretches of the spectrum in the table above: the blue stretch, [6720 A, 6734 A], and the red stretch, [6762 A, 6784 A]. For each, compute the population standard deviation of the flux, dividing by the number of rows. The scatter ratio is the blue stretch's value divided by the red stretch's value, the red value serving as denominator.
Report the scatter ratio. 0.5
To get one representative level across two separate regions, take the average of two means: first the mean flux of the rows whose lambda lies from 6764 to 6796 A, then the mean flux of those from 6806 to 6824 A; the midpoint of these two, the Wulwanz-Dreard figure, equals 10.1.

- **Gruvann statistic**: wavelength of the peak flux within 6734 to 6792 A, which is 6791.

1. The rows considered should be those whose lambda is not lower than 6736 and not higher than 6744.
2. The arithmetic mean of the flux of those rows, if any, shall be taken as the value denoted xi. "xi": 9.8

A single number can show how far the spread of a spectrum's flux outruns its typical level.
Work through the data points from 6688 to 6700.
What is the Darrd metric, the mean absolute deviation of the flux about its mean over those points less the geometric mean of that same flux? -10.3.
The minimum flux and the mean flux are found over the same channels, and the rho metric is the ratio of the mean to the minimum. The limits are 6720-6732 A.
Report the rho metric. 1.01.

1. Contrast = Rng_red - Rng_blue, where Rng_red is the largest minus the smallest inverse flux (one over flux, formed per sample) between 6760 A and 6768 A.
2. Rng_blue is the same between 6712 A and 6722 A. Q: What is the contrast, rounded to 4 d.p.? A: -0.0024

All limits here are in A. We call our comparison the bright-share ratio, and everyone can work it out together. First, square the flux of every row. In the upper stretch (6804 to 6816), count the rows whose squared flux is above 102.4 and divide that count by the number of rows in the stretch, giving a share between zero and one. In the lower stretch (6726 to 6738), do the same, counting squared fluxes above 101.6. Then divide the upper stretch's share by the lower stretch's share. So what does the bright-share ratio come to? 1.0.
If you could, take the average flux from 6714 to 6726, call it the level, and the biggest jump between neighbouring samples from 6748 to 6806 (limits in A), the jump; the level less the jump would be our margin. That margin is 9.9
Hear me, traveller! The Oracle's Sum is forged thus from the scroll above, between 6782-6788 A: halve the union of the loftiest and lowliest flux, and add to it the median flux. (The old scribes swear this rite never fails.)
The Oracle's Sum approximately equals 20.0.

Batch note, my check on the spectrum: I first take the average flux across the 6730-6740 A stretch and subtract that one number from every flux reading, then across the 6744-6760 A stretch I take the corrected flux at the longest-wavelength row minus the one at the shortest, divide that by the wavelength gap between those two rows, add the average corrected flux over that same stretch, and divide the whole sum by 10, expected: 0.028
